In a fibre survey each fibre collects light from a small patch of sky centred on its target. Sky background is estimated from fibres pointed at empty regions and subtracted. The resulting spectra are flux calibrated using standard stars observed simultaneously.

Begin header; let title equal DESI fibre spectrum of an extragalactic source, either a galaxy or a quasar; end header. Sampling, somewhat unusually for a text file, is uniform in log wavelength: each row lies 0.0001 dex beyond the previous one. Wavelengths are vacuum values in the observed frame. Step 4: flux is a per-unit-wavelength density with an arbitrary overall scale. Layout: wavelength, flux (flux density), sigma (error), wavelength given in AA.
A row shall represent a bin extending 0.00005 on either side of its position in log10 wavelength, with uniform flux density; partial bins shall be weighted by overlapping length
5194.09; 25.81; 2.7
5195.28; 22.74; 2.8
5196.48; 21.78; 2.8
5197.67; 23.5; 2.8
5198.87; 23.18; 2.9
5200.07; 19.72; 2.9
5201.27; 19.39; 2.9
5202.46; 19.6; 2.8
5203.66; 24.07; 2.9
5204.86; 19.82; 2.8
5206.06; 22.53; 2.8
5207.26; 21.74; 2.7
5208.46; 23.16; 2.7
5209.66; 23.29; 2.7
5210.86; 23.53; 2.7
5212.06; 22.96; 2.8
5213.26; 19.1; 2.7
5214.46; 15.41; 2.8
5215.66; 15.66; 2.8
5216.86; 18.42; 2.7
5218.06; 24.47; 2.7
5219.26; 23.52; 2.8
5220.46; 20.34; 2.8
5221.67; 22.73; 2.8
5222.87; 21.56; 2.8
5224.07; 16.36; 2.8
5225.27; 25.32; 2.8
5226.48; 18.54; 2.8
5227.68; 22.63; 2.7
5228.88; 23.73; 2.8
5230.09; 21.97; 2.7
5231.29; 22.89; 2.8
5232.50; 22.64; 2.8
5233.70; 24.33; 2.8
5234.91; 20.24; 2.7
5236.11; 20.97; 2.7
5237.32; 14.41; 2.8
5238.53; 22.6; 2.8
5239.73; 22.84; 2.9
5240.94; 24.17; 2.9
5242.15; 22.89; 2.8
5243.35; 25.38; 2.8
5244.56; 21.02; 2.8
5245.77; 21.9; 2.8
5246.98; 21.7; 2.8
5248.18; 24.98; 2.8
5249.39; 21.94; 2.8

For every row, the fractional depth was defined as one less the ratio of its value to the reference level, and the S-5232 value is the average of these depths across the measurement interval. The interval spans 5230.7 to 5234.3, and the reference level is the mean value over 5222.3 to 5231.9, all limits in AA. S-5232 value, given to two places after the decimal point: -0.08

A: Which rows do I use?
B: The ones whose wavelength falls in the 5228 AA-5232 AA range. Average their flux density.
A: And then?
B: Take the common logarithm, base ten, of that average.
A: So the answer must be 1.36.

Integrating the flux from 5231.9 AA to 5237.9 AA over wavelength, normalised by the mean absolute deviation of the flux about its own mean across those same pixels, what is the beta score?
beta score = 48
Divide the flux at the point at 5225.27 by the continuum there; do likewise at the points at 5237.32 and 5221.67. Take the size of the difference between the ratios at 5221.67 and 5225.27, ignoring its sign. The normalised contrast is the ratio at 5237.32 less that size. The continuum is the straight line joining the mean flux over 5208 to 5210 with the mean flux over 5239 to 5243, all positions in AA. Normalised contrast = 0.51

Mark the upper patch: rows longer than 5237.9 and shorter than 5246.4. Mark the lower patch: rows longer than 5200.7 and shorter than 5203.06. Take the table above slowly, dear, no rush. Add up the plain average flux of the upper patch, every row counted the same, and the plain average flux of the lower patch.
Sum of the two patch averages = 42.5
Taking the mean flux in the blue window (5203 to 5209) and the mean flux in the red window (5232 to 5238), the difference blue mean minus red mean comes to 1.7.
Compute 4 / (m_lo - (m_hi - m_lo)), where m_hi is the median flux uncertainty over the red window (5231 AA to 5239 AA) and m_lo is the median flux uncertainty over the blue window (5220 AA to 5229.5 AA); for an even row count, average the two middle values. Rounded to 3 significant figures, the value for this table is 1.43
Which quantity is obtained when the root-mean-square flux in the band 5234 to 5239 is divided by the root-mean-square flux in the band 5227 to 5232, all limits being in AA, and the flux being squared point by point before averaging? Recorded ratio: 0.87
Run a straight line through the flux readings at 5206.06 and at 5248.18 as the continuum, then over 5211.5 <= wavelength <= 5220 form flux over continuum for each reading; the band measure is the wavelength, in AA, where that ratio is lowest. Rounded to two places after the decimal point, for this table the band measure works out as 5214.46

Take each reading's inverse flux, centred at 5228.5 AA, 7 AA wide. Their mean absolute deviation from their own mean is 0.0033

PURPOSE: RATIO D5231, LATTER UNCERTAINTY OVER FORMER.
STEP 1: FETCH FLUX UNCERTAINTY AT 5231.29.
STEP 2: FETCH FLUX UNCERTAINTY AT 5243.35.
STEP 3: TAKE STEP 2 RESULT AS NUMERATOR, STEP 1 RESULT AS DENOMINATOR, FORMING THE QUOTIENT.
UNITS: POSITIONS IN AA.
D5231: 1.000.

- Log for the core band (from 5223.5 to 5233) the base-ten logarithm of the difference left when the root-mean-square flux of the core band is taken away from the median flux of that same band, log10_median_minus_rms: -0.15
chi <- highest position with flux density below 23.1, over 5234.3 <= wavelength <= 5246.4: 5245.77 AA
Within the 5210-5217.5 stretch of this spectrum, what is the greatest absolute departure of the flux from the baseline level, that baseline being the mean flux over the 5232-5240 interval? 5.7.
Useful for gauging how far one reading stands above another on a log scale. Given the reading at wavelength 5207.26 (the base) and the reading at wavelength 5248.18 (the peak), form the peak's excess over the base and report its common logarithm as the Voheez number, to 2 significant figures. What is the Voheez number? 0.51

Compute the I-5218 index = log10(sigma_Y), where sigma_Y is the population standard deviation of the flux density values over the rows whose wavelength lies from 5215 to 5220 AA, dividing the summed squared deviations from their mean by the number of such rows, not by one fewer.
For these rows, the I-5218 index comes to 0.56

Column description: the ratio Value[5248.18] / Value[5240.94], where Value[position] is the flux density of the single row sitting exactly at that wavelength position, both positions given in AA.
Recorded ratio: 1.03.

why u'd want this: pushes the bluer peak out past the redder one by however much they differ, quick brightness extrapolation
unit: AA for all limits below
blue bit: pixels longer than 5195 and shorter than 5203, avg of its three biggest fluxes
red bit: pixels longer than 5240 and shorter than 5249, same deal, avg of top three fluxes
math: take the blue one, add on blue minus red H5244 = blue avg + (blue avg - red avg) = 21.4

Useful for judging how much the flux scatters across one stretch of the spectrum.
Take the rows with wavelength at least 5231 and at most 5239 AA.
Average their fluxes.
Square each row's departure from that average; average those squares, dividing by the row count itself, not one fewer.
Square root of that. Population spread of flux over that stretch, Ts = 3.0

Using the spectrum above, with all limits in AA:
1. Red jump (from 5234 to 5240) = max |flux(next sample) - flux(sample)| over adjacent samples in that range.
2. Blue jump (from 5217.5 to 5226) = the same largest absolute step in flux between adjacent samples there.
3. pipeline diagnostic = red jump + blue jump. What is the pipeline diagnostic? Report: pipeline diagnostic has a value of 17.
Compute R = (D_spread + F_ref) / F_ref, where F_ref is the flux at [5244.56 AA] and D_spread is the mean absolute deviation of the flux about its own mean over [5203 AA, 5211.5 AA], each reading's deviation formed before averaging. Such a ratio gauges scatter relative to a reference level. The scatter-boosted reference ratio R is 1.05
